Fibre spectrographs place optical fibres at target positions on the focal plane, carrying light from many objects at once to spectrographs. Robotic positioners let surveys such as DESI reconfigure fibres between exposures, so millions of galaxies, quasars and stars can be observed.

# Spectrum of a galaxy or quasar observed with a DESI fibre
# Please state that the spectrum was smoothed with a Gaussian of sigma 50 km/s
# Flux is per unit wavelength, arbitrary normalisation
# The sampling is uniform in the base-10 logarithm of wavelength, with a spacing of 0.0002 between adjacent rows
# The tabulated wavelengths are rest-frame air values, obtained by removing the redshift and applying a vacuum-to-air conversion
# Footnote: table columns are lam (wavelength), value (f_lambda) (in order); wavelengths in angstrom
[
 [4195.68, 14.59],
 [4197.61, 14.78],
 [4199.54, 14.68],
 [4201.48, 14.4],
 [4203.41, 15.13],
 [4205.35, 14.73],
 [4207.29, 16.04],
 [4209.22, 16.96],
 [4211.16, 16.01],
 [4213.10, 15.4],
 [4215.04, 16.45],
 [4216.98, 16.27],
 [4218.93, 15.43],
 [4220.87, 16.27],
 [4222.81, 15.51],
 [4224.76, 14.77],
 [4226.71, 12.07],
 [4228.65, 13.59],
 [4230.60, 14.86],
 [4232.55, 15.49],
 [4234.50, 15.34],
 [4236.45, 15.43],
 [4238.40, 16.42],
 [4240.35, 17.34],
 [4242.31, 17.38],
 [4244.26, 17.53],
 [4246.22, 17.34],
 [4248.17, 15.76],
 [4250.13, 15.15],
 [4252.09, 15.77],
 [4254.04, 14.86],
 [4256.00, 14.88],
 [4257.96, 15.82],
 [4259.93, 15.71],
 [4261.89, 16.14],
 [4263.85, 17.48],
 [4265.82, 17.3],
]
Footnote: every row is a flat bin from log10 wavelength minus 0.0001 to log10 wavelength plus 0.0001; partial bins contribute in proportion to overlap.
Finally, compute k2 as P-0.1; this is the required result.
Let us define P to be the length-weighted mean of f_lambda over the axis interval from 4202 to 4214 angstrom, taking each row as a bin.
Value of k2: 15.6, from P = 15.7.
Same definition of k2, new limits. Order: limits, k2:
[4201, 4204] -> 14.7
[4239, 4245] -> 17.2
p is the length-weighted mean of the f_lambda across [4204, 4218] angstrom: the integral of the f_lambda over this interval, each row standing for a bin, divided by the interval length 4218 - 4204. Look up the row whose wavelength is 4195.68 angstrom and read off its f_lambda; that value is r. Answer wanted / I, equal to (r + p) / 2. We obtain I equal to 15.3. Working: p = 15.9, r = 14.59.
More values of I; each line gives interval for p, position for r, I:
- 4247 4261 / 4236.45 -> 15.4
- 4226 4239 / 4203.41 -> 14.9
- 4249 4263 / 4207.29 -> 15.8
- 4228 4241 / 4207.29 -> 15.8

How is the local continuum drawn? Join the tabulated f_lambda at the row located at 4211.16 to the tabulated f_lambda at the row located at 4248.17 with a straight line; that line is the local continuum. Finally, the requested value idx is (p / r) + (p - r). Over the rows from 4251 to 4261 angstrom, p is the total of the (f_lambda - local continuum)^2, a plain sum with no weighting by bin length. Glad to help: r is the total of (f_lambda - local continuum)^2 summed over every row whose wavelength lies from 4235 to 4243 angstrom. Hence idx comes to -4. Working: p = 1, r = 5.4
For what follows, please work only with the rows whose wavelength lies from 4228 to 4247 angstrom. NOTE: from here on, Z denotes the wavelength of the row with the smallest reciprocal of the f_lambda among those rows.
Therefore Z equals 4244.26 angstrom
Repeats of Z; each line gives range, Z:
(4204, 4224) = 4209.22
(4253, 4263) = 4261.89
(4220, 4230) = 4220.87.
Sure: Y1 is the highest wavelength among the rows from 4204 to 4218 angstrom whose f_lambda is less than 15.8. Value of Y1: 4213.10 angstrom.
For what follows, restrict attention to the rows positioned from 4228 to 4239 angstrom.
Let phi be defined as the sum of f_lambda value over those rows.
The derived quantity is 91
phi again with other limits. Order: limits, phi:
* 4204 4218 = 112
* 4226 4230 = 26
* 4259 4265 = 49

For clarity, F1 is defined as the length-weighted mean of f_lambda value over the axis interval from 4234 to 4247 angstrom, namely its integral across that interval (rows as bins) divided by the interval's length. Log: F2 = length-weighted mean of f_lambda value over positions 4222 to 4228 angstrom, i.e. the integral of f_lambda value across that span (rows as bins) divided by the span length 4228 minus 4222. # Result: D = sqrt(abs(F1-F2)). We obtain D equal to 1.63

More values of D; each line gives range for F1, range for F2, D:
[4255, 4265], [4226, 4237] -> 1.23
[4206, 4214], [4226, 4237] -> 1.25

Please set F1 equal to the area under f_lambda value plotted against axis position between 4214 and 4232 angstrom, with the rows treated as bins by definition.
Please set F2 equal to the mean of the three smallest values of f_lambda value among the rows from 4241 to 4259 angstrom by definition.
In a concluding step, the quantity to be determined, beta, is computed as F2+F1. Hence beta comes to 286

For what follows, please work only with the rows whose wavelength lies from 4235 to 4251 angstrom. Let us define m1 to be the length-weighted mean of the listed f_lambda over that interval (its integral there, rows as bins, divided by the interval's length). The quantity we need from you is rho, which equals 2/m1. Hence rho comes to 0.121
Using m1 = 16.5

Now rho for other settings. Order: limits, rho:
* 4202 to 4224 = 0.127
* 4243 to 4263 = 0.126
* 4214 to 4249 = 0.127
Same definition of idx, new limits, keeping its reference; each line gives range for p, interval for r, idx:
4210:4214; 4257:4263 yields 2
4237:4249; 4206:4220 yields 15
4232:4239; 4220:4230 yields -21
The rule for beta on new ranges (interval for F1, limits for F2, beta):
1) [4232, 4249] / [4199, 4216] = 295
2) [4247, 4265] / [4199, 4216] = 298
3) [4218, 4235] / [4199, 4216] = 266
